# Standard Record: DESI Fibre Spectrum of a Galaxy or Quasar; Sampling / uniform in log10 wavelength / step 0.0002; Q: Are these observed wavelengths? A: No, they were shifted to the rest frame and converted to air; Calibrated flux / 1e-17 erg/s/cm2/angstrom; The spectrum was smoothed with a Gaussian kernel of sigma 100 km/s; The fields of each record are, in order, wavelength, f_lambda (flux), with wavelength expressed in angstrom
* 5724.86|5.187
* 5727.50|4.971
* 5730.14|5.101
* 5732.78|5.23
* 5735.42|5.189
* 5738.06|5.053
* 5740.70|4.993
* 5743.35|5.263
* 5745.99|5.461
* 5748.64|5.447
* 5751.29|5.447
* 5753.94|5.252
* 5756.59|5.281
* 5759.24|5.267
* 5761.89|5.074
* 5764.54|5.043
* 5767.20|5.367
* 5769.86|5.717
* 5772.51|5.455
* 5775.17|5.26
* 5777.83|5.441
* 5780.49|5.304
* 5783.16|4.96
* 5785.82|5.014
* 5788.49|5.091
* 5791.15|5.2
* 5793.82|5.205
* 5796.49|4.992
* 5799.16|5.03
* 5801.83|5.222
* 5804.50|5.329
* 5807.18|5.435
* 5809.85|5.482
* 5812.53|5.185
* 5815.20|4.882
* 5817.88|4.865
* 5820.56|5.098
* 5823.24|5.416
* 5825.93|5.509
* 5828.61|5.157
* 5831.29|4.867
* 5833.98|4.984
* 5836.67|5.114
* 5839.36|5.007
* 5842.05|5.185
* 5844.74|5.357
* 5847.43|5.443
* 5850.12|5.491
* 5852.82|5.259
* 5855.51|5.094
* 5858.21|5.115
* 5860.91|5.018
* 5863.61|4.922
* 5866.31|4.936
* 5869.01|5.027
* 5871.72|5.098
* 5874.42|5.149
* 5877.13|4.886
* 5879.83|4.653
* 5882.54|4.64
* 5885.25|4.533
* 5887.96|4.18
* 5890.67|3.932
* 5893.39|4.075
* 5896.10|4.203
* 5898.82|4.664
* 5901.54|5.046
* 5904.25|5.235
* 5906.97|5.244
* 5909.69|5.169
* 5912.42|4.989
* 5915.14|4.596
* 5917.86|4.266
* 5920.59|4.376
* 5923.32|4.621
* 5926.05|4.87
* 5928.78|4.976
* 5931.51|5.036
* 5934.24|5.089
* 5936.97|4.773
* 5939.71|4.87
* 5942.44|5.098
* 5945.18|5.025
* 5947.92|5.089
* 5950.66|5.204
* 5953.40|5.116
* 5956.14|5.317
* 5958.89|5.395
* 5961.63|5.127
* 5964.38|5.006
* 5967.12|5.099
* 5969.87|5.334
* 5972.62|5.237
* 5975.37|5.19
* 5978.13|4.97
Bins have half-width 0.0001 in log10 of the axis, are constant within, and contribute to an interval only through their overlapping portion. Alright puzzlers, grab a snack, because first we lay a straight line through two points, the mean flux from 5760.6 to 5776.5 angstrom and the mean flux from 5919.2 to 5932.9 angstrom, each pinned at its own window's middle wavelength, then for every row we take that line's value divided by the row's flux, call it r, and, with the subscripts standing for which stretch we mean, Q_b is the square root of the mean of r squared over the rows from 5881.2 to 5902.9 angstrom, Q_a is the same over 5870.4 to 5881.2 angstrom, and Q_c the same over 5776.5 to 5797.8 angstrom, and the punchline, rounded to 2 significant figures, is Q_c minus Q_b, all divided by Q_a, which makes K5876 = -0.098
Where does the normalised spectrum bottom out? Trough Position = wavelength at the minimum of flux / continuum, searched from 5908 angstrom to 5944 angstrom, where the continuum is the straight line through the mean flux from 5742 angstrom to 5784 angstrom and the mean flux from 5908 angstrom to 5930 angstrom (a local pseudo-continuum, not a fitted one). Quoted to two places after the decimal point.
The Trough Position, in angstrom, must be 5917.86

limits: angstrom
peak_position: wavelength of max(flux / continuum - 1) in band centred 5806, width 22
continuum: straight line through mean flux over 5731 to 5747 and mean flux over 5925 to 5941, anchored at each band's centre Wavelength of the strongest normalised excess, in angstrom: 5809.85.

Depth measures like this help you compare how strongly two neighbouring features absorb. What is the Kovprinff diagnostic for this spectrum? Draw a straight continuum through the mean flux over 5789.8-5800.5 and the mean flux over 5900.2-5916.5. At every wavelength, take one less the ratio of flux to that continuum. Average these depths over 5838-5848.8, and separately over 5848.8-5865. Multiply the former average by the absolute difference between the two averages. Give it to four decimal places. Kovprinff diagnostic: -0.0006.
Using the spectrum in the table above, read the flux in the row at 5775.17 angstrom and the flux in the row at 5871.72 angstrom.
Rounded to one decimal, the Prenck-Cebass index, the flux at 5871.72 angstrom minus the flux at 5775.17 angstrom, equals -0.2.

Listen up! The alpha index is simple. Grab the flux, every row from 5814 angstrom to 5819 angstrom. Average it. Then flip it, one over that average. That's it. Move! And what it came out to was 0.205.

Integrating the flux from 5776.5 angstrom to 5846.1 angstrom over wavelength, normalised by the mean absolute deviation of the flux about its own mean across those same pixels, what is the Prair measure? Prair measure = 2221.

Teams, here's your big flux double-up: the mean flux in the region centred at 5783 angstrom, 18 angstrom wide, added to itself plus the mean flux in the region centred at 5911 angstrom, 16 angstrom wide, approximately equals 15.28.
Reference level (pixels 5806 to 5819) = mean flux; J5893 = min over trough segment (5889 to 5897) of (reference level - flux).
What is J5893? 0.97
